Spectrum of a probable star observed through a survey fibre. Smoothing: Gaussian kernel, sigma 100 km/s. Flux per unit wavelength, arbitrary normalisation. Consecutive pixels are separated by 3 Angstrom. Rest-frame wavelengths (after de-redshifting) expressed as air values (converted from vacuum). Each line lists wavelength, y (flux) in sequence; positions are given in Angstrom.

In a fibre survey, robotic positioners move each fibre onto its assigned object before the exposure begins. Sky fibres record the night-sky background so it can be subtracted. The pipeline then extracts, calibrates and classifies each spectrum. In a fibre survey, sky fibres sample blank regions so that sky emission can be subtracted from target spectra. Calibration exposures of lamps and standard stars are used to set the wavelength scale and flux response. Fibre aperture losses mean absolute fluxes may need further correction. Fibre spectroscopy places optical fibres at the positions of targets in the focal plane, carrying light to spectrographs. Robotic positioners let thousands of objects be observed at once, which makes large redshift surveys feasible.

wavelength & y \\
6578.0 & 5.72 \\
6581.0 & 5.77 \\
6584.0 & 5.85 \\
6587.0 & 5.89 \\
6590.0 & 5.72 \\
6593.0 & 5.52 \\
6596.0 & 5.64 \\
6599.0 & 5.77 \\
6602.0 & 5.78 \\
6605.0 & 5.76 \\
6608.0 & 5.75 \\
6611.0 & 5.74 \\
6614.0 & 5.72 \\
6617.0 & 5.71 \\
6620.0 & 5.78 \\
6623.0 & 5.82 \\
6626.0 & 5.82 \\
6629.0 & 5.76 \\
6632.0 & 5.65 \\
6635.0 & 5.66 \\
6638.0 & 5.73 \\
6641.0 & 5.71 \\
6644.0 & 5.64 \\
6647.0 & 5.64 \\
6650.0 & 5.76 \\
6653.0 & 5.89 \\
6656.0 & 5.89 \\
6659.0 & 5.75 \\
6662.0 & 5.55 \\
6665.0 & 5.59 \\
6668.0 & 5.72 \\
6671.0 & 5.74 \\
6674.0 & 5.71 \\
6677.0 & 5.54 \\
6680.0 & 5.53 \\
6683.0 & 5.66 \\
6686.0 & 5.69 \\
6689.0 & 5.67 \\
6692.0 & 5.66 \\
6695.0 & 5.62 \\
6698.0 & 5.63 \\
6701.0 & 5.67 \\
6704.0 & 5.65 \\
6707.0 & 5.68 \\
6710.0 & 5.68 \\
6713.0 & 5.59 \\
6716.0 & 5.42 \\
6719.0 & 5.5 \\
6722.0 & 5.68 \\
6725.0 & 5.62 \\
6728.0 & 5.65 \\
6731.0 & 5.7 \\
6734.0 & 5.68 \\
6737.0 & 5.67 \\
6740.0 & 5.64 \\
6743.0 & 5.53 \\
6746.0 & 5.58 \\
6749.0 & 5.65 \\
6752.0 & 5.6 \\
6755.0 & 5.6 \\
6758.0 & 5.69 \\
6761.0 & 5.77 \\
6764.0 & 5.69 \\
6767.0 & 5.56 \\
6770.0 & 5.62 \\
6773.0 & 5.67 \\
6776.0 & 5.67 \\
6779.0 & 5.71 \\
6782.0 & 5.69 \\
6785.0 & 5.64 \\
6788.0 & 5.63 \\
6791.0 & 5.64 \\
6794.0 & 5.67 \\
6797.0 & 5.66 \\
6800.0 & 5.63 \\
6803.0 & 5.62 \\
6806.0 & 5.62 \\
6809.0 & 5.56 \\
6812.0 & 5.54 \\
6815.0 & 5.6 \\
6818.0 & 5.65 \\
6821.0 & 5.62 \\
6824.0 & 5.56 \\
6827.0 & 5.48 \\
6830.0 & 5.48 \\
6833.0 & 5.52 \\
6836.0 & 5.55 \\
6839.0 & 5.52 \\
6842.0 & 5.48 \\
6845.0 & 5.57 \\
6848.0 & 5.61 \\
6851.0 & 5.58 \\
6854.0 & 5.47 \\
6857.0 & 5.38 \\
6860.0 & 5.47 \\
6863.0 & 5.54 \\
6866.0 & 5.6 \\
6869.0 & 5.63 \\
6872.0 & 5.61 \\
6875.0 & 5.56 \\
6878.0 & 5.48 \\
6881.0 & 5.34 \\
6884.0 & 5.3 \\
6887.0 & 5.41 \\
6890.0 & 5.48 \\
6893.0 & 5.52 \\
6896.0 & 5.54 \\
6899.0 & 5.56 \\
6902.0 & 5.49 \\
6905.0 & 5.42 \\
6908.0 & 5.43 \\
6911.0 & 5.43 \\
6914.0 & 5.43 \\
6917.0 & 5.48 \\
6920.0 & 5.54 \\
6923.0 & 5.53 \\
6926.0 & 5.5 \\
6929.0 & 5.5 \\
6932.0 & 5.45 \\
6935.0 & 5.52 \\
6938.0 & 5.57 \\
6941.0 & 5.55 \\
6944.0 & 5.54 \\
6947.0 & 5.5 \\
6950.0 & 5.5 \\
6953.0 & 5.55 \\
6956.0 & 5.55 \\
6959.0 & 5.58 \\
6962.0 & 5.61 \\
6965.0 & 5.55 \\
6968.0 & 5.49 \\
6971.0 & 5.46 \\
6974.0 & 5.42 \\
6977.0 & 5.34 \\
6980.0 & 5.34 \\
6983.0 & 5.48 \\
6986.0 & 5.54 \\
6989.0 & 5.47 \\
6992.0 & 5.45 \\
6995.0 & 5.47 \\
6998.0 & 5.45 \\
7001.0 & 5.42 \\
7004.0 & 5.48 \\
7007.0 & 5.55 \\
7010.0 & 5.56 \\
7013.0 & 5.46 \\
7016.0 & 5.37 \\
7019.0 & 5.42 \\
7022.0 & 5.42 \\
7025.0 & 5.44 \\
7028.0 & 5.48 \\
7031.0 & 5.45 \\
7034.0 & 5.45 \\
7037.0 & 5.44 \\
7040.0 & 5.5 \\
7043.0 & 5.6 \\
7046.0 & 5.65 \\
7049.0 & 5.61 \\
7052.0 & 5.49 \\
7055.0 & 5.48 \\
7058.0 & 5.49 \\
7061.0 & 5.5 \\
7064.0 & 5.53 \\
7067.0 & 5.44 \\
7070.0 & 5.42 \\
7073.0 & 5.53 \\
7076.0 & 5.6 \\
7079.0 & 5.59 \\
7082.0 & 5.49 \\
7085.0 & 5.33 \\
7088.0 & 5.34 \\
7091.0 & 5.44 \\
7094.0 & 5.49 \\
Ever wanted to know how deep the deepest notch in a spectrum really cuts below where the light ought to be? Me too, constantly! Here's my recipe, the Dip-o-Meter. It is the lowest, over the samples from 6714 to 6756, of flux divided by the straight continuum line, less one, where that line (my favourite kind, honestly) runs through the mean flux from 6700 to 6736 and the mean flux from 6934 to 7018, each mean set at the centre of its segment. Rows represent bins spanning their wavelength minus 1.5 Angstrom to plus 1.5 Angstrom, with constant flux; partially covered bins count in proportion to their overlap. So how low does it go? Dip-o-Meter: -0.037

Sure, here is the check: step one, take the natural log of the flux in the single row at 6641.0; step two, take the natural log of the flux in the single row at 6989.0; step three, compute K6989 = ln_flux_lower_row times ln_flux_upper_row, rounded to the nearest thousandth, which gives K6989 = 2.961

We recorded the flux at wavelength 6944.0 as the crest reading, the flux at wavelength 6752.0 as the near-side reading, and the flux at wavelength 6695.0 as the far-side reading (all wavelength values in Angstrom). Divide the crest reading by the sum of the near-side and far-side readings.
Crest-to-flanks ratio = 0.494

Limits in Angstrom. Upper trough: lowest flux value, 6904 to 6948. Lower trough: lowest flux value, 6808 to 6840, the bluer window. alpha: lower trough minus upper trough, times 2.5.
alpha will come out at 0.15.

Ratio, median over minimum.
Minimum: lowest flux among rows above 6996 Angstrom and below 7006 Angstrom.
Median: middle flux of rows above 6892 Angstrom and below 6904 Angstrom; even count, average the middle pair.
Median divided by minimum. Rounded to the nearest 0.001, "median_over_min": 1.020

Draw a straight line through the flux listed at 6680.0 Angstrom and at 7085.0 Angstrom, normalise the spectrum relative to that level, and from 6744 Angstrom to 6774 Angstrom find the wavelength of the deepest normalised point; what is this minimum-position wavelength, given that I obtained 6767.0 Angstrom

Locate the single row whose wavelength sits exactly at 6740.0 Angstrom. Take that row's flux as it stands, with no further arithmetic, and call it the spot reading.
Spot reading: 5.64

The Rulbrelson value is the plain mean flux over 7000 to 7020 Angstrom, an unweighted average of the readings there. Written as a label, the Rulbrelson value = 5.47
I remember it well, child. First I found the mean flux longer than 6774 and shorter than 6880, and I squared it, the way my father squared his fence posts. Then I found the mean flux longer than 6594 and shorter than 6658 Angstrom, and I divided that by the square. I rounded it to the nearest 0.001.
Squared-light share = 0.185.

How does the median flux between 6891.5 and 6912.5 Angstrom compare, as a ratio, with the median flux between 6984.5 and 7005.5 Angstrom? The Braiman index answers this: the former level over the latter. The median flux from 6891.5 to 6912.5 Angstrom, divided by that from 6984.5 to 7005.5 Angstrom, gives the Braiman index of 1.004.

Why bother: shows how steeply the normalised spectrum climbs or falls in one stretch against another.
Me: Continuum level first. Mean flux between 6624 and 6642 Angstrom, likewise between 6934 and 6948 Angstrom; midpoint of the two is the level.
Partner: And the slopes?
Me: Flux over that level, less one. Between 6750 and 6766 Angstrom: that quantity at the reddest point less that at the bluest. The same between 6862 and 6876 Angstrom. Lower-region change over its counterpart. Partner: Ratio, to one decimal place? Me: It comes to 4.5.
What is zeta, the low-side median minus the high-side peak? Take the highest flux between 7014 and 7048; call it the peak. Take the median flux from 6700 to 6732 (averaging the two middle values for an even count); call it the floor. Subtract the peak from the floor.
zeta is 0.00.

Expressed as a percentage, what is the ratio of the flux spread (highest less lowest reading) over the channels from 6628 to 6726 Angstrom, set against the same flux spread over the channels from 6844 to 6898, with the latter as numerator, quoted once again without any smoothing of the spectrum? 70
